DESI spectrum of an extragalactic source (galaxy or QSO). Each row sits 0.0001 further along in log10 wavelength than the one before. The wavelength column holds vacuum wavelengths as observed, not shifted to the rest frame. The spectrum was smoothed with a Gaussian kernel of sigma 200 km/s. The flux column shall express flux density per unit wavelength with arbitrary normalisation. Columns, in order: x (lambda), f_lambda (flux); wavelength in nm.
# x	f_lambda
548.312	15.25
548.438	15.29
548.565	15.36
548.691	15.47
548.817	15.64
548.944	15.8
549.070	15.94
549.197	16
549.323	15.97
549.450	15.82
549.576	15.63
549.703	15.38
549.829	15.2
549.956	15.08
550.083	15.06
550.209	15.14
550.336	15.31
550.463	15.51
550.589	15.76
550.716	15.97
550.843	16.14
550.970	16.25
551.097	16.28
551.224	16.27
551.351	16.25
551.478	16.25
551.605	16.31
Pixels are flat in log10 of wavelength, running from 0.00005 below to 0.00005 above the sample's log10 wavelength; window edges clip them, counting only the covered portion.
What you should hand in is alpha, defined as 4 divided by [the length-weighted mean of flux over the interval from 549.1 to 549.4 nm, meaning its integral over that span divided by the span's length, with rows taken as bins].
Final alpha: 0.251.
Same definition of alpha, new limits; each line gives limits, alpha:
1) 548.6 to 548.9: 0.257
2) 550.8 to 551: 0.247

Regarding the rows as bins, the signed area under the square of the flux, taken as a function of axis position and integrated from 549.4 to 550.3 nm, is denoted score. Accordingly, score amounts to 211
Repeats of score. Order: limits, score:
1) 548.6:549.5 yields 224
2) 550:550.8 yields 192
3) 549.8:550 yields 46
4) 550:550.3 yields 69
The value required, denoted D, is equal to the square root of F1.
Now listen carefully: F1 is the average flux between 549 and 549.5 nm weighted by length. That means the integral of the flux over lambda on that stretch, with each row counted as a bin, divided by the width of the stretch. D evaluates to 3.99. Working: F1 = 15.9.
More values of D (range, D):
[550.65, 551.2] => 4.02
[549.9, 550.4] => 3.89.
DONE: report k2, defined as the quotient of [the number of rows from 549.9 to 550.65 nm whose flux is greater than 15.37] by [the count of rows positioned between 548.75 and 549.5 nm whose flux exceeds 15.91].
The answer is 0.7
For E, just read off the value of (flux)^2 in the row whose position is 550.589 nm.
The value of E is 248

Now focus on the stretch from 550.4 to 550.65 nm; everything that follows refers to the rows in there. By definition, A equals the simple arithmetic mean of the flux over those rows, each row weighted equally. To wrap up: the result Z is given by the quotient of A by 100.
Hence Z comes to 0.156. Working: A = 15.6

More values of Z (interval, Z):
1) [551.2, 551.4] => 0.163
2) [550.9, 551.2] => 0.163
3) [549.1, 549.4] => 0.160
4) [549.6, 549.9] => 0.153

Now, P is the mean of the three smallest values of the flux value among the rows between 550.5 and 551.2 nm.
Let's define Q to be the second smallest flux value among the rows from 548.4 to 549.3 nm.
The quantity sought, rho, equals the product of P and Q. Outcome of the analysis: 245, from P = 16.0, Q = 15.36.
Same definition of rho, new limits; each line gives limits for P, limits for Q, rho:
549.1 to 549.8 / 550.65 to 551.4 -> 252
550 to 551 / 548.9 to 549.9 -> 233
